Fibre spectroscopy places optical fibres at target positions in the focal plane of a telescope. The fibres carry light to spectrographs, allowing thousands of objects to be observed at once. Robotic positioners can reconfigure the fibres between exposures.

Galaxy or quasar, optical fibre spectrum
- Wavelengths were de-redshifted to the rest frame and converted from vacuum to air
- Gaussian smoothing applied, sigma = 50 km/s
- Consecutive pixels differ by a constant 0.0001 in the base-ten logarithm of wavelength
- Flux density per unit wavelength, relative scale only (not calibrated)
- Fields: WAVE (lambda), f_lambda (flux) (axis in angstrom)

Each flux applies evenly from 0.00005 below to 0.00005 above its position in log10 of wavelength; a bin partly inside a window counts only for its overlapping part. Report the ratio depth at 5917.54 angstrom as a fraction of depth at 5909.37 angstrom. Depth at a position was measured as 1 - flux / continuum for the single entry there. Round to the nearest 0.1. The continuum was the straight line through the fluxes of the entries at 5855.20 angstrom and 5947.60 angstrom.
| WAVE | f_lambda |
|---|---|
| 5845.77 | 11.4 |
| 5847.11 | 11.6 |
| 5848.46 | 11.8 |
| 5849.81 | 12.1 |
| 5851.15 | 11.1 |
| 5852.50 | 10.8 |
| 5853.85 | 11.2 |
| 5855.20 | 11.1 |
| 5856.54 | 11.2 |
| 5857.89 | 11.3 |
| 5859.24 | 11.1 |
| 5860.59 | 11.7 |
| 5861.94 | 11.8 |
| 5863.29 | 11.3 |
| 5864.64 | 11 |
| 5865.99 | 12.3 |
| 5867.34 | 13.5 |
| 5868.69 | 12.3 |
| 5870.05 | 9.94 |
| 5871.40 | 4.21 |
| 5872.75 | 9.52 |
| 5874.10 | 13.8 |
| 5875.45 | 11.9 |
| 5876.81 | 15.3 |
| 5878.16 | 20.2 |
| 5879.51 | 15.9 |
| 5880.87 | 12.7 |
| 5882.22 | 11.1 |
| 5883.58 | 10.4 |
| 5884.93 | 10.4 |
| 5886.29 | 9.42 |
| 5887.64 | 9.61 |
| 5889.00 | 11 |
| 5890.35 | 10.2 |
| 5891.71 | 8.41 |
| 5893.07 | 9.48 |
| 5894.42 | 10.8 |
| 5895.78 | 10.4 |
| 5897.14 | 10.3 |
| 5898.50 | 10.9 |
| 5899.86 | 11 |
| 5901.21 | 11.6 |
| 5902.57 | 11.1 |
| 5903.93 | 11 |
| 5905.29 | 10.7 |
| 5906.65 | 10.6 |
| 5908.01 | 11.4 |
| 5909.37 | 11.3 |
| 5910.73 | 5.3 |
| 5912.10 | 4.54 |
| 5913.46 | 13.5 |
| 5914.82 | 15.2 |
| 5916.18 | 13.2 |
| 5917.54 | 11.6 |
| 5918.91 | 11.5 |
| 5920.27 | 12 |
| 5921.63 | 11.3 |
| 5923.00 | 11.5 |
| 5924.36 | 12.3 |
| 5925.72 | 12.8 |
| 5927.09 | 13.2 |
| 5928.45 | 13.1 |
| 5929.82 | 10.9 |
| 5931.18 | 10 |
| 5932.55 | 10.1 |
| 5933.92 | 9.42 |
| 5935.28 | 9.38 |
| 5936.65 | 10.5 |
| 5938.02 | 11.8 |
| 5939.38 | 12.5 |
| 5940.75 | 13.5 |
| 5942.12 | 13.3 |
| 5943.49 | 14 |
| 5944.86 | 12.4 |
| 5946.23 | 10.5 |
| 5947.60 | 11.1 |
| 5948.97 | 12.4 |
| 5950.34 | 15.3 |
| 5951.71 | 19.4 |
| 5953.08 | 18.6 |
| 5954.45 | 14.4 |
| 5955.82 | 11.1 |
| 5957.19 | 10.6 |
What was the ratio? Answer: 2.5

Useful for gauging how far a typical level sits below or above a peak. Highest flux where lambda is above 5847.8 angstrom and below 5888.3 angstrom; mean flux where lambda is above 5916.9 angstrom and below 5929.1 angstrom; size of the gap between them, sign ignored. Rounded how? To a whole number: 8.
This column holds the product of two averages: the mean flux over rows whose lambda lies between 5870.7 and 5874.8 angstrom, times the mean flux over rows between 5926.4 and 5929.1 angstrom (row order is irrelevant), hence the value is 121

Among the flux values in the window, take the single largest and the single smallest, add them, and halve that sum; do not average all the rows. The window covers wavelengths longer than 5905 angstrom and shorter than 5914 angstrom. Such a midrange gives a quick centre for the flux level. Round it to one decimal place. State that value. 9.0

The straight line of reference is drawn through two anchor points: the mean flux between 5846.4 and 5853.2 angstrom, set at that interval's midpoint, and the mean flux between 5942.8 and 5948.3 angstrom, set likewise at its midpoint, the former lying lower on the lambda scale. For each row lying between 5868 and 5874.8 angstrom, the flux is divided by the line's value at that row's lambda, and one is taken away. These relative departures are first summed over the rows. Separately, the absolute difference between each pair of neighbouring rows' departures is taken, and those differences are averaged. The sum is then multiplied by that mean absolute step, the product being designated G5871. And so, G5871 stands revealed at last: -0.27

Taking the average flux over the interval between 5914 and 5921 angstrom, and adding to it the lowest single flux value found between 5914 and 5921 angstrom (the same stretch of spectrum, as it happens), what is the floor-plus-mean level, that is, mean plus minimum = 24.2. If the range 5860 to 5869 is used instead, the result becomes 23.0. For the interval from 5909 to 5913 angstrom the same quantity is 11.6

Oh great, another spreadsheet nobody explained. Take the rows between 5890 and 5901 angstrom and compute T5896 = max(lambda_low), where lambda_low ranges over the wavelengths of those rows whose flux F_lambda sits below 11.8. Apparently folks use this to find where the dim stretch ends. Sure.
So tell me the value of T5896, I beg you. 5899.86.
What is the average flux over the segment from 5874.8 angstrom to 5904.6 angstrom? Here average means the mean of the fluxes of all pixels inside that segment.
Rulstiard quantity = 11.5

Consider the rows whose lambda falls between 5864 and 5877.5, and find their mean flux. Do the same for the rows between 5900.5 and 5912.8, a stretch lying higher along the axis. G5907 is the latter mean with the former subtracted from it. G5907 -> -1.7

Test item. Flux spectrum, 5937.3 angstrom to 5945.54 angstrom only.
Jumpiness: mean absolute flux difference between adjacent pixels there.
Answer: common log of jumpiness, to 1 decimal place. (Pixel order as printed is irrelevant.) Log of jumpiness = -0.1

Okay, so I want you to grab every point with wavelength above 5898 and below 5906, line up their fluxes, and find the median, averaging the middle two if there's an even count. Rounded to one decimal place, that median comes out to 11.0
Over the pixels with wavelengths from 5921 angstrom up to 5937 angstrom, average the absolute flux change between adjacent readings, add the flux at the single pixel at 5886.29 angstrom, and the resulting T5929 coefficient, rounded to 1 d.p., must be 10.1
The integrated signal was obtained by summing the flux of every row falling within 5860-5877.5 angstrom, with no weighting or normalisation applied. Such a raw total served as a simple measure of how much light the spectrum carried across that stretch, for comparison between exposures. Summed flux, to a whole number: 149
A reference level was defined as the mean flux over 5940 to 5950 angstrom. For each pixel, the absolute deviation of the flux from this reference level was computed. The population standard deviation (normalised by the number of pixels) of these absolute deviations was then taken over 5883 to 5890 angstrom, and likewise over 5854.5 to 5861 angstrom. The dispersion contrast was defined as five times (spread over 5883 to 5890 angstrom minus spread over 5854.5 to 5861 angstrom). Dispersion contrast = 1.8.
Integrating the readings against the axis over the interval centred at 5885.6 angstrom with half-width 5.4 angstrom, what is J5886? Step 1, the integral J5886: 115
